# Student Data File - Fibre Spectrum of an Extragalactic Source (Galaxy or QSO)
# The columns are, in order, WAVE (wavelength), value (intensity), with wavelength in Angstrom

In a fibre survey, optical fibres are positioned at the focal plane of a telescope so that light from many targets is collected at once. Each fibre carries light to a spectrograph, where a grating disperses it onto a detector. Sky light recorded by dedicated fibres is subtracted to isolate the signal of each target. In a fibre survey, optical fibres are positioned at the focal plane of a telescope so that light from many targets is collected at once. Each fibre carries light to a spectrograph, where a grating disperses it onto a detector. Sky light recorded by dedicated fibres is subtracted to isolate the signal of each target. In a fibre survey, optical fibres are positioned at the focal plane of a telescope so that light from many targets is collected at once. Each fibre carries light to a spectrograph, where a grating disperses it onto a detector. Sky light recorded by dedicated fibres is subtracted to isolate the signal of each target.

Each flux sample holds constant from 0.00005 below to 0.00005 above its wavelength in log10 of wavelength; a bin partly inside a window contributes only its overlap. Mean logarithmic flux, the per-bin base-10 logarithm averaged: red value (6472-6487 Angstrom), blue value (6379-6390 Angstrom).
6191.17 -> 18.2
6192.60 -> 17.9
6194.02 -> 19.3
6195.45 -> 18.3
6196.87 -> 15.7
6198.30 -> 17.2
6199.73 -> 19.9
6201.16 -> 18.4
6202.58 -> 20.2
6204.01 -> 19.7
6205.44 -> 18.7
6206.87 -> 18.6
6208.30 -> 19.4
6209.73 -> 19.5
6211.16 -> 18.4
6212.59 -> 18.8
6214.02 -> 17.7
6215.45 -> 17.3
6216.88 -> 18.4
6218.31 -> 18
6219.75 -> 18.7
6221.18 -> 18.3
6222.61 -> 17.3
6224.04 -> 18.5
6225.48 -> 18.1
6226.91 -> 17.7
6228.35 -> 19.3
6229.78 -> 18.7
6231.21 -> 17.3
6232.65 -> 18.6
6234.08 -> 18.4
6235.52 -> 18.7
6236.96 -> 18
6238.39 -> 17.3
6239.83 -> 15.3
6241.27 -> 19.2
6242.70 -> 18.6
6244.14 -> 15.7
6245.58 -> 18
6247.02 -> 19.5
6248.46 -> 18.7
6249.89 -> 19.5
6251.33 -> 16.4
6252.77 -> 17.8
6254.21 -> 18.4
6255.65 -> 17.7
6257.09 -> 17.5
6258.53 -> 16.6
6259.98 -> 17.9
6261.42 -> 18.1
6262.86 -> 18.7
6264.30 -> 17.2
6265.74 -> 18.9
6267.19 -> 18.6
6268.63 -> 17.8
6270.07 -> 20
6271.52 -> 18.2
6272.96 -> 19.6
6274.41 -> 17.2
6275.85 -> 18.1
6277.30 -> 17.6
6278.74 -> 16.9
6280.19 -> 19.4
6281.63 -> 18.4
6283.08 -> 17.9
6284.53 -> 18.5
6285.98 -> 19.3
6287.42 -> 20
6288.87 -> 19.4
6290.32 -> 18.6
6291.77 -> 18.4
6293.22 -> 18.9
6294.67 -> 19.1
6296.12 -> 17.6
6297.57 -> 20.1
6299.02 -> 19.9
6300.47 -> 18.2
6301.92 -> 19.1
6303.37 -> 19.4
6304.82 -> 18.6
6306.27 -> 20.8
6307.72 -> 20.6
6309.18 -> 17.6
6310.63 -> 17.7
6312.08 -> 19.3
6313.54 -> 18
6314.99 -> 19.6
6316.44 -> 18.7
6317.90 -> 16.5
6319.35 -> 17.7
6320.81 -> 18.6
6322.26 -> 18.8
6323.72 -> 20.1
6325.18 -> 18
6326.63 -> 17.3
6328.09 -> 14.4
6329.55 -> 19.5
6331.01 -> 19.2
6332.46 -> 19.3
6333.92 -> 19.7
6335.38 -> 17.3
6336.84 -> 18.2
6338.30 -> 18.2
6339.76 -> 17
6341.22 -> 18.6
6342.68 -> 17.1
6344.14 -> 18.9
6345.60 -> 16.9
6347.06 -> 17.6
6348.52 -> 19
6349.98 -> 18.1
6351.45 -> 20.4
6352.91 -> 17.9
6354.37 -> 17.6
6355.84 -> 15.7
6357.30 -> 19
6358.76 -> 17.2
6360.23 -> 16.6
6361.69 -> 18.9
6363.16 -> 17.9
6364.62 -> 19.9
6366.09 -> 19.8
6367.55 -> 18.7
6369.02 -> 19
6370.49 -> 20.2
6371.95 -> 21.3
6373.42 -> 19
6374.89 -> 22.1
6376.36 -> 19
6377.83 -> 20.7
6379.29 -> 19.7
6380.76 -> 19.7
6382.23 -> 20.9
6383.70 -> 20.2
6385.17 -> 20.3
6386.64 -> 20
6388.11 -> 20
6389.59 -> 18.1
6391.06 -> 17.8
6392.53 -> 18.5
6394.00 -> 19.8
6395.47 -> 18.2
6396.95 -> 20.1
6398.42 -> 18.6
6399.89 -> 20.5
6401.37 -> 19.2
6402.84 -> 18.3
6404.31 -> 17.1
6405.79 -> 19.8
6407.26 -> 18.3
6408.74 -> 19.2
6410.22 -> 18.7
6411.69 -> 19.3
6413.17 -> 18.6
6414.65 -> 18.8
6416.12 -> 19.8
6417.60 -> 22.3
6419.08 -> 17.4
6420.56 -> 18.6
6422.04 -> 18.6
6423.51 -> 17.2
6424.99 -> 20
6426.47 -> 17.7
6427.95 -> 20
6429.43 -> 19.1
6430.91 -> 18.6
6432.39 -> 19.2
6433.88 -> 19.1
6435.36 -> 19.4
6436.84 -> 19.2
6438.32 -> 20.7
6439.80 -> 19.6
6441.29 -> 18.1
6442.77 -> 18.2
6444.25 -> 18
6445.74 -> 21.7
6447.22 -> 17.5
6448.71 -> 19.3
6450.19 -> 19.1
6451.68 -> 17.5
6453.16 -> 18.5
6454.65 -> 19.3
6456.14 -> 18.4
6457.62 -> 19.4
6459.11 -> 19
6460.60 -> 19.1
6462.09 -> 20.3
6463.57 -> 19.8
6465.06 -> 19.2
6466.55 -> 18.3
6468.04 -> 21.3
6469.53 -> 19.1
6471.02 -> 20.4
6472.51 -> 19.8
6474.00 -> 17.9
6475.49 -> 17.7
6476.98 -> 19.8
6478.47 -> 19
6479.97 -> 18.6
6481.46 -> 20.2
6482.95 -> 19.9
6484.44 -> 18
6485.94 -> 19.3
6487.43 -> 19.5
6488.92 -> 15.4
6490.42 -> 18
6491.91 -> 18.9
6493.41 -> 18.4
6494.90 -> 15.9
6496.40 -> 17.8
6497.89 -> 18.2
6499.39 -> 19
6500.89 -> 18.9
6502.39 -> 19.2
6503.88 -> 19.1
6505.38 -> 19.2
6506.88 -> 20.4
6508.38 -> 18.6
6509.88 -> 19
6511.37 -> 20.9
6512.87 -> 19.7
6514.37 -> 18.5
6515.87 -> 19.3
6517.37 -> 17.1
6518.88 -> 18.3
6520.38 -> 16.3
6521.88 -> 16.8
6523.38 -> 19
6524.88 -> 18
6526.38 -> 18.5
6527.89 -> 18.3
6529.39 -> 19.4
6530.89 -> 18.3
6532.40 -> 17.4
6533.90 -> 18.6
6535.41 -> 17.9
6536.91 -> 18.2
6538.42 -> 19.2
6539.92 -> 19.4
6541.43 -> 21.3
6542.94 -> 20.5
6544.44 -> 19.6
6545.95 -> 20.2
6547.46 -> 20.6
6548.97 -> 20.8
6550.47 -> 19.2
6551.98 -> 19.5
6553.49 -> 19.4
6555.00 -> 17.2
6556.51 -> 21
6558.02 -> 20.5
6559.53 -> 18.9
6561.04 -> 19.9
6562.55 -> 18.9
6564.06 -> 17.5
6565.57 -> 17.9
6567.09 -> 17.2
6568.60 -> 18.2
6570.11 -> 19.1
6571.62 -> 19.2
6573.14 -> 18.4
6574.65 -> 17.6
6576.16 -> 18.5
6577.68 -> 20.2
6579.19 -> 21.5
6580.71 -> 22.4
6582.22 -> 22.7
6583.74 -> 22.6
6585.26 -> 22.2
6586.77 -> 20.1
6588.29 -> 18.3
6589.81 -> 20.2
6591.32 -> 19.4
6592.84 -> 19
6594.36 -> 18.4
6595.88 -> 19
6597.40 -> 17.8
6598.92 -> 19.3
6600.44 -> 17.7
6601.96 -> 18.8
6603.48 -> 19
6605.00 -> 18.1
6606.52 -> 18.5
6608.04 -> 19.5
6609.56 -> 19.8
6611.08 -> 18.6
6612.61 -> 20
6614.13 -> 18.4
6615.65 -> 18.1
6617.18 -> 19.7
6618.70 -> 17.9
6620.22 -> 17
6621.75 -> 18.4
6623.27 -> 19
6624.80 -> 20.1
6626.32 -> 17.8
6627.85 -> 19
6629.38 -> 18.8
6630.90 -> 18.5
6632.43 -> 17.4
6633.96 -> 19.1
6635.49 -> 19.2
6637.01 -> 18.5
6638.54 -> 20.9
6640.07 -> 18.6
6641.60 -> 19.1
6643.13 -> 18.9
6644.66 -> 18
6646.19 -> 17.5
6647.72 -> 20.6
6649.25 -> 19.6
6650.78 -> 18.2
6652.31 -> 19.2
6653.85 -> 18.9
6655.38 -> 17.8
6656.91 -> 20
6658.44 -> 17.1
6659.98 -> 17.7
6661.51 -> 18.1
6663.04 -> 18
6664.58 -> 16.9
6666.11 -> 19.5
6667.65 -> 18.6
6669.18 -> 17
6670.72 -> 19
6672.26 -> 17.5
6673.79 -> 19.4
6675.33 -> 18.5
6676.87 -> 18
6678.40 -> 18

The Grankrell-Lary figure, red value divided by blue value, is 0.99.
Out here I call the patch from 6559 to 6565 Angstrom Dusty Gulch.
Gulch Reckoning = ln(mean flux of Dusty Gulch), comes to 2.93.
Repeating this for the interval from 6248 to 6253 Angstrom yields 2.90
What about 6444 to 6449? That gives 2.95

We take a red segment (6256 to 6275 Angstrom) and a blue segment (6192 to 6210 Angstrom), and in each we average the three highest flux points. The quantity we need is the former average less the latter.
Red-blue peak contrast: -0.43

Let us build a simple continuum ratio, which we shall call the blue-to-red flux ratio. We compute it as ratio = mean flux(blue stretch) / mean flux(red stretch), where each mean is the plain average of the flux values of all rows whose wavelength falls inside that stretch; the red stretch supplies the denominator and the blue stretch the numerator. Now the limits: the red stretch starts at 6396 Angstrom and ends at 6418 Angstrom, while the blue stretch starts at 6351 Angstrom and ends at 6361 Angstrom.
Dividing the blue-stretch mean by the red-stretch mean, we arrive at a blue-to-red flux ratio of 0.92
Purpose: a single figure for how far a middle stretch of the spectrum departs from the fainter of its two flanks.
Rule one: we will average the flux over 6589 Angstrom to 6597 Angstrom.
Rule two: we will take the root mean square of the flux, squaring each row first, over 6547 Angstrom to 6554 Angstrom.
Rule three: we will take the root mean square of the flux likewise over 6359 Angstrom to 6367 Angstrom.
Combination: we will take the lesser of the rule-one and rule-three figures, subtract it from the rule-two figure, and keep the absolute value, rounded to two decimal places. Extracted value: 1.25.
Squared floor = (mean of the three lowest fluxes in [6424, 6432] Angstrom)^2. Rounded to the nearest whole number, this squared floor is 341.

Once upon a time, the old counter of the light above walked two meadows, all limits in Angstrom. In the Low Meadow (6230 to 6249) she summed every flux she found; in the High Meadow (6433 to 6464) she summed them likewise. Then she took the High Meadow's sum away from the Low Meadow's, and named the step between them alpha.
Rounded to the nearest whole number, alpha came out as -168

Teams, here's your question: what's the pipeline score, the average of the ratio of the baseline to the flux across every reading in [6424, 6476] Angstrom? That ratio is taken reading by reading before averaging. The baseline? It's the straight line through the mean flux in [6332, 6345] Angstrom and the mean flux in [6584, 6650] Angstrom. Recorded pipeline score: 0.97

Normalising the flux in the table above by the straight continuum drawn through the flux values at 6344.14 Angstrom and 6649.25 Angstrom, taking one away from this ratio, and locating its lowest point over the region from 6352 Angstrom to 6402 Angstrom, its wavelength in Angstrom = 6355.84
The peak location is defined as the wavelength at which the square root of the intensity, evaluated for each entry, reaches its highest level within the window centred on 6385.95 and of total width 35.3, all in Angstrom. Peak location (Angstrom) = 6374.89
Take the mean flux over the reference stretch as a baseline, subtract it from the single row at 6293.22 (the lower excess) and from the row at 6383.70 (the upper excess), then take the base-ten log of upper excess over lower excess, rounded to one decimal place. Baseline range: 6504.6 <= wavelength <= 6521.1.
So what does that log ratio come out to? 1.4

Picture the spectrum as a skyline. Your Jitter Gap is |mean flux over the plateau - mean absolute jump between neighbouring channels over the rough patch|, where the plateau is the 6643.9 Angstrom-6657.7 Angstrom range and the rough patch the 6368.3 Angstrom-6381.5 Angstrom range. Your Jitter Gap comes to 17.2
